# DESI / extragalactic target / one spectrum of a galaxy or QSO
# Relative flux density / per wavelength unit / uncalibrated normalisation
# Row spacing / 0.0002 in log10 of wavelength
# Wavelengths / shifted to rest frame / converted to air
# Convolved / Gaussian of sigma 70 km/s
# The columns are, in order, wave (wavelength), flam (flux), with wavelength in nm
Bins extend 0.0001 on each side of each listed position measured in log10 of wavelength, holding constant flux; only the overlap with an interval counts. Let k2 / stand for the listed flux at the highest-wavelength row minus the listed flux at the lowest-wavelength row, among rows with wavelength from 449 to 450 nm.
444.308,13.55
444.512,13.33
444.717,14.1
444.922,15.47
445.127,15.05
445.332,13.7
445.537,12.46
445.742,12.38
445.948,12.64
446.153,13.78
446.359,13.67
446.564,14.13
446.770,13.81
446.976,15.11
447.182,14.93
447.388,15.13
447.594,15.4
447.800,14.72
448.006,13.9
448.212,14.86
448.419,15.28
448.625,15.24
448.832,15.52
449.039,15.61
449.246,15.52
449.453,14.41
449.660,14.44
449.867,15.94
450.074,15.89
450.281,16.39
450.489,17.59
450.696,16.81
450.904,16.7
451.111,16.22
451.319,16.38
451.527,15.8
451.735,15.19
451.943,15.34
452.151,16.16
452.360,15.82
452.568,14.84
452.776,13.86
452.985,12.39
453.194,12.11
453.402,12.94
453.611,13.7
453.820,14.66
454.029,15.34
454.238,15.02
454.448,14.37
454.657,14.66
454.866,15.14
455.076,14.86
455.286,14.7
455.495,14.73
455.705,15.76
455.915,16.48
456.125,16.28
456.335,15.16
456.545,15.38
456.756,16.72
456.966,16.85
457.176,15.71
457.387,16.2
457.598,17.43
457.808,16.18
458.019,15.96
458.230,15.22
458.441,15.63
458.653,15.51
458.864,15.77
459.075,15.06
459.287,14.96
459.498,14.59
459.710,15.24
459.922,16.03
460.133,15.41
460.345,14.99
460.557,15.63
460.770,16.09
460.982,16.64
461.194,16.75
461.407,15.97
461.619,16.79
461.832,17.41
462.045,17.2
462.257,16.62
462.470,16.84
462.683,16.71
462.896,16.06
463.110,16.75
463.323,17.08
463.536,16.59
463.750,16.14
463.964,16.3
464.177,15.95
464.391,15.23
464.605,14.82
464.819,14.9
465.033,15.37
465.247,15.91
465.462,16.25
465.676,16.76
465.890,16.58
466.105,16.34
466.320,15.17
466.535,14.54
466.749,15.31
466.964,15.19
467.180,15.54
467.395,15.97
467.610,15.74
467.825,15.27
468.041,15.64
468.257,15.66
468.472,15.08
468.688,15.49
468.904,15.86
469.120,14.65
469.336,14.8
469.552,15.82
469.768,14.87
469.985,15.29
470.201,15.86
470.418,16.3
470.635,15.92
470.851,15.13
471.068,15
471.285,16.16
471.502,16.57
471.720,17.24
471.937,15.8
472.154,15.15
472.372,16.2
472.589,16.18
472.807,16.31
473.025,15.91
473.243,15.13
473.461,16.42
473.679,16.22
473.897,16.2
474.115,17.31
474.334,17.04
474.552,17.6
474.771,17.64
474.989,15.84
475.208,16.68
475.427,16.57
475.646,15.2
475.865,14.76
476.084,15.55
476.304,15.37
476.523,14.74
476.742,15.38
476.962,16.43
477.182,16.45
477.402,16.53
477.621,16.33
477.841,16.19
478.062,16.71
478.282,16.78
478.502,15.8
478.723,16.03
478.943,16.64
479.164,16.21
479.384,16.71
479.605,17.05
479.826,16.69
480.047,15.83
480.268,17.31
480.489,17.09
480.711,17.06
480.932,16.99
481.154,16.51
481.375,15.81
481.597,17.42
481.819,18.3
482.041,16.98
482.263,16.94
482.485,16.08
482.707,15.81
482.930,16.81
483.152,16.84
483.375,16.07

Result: 0.33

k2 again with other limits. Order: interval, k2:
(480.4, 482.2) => -0.11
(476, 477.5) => 0.98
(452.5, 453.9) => -0.18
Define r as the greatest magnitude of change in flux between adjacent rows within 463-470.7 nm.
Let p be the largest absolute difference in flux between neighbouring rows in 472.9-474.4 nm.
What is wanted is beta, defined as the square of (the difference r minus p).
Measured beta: 0.01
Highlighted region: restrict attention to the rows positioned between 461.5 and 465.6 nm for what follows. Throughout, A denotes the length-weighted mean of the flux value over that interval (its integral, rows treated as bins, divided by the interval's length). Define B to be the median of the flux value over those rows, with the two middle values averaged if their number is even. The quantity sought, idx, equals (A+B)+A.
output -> 48.8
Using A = 16.3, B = 16.3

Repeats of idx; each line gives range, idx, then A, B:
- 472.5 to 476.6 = 48.5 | 16.1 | 16.2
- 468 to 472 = 46.9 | 15.6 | 15.7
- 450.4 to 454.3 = 45.5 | 15.1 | 15.3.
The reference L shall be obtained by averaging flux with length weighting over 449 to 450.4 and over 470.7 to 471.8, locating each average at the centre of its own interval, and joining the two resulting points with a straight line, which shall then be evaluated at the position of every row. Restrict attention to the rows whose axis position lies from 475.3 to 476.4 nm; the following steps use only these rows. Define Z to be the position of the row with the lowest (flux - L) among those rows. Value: 475.865 nm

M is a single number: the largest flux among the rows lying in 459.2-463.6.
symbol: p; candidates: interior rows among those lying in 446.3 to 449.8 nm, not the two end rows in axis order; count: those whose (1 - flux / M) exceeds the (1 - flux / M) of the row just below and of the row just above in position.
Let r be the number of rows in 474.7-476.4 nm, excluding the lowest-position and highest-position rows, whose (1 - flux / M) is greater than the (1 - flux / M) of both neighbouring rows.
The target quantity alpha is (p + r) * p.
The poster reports 35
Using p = 5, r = 2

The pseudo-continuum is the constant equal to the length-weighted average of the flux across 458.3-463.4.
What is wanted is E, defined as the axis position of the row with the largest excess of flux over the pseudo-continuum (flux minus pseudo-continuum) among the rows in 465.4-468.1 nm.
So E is 465.676 nm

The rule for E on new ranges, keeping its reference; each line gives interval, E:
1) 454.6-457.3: 456.966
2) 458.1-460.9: 460.770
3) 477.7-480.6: 480.268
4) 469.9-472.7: 471.720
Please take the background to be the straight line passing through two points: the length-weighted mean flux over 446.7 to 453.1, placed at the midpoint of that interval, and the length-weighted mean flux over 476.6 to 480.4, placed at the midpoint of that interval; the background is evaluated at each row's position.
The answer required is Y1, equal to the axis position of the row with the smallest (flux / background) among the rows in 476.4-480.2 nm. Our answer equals 476.523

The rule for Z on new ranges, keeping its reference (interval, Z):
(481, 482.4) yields 481.375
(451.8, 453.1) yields 452.985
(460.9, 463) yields 461.407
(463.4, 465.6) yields 464.605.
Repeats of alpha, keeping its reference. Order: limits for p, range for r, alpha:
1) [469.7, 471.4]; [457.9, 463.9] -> 8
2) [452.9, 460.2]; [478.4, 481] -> 80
